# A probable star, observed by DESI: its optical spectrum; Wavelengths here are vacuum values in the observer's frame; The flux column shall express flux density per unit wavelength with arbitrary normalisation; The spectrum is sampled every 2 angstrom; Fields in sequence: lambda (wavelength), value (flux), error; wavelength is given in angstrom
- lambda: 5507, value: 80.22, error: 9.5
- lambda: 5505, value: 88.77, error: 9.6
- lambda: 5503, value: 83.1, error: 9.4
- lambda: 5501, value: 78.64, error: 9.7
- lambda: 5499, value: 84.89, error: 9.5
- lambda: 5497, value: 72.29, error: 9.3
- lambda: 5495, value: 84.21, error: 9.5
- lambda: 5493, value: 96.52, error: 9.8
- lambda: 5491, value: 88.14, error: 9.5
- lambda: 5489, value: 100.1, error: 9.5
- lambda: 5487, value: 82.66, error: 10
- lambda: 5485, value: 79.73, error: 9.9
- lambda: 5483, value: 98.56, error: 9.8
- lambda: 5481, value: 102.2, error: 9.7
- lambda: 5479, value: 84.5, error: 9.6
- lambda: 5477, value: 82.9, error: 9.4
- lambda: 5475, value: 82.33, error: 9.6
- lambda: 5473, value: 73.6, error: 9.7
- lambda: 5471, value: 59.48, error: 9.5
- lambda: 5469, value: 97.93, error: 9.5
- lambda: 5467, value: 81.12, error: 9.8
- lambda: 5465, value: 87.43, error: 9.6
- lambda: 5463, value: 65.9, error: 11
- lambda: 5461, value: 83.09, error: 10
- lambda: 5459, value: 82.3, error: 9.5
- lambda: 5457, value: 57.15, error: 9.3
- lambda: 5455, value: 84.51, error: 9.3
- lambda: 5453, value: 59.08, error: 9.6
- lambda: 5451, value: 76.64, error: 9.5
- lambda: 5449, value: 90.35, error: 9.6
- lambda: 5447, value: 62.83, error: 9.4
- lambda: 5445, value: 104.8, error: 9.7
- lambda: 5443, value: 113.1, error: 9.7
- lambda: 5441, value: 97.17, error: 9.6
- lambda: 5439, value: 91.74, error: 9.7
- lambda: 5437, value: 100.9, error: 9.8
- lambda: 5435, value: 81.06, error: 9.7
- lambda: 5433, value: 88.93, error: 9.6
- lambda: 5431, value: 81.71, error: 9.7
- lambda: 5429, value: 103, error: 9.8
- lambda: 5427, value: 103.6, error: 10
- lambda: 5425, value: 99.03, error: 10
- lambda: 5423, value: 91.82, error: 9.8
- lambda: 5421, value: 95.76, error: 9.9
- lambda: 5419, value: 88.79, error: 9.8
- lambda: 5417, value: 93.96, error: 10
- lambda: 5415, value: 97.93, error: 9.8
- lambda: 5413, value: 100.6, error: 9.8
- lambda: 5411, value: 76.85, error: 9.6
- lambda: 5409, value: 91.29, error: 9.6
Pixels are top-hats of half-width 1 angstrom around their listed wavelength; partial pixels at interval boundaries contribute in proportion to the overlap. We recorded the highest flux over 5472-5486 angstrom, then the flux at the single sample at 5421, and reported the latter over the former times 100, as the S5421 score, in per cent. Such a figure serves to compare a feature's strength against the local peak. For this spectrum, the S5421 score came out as 94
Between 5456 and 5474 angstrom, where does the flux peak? 5469 angstrom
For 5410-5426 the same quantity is 5413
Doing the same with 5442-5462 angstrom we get 5443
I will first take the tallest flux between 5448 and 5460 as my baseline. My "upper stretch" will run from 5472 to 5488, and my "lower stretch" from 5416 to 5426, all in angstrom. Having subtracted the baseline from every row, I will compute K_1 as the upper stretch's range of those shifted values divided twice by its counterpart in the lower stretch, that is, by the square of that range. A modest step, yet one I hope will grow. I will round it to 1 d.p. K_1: 0.3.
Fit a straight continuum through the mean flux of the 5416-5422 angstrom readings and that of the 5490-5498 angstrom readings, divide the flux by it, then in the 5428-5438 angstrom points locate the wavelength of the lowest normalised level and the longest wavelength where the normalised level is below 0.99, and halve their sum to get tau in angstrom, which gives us 5435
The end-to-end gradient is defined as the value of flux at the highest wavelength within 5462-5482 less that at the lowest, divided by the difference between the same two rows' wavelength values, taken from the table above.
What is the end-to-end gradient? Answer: 2.0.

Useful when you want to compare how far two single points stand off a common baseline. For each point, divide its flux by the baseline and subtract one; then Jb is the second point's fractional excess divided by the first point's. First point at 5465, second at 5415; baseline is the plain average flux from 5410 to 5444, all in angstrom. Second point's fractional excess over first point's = -0.5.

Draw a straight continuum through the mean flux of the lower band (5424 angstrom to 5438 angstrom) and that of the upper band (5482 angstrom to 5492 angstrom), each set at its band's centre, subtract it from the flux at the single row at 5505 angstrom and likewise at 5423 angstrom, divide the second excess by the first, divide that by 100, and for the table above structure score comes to -0.100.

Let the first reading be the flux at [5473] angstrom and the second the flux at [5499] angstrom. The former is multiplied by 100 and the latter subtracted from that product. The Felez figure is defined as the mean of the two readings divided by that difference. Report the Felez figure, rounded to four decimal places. 0.0109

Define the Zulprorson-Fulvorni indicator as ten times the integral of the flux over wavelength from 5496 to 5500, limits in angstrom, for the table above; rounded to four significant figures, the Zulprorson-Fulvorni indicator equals 3144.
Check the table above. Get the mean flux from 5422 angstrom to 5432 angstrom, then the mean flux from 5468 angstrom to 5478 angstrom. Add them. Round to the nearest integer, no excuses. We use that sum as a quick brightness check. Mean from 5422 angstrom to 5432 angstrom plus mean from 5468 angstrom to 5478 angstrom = 175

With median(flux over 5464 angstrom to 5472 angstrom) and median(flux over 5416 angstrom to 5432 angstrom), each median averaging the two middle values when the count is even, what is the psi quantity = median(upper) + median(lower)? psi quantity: 179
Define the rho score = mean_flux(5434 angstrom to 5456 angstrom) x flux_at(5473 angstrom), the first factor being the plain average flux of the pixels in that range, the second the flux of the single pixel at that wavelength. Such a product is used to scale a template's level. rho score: 6438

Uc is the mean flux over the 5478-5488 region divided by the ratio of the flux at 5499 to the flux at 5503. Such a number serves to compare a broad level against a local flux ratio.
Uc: 88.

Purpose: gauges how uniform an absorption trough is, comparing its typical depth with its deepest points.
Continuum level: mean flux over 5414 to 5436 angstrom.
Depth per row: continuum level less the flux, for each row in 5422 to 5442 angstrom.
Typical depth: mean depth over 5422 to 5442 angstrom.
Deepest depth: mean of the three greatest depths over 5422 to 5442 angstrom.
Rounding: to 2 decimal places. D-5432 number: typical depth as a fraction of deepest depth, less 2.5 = -2.57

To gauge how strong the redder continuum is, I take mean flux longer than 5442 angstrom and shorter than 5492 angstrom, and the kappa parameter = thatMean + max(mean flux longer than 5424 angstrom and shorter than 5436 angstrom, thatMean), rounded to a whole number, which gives 176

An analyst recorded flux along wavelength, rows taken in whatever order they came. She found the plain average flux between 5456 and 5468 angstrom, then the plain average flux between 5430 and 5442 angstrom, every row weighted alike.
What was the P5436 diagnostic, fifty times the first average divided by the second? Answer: 42.2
